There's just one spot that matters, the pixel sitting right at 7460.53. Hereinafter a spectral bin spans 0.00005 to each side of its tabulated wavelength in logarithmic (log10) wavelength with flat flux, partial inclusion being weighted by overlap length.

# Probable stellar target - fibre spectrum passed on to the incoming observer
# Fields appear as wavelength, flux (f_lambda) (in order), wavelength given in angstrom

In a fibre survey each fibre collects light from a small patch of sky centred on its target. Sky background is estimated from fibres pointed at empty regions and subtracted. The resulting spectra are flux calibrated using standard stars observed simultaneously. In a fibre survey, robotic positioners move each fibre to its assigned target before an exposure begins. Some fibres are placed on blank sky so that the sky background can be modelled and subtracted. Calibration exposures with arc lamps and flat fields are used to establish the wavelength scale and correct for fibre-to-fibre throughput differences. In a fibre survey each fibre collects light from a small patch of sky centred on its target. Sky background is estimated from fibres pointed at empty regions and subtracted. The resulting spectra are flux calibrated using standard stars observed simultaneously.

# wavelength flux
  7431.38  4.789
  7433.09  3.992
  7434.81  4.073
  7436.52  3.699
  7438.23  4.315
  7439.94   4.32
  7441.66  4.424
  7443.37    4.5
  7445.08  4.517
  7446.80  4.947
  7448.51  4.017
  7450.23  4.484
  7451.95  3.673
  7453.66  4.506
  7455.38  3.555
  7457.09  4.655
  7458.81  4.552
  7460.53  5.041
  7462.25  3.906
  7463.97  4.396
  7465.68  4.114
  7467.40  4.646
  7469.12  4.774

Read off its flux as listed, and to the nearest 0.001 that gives 5.041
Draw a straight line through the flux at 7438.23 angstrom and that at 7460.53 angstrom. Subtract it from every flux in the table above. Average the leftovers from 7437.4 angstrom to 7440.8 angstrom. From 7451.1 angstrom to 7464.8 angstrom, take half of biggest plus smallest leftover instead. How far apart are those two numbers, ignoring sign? 0.6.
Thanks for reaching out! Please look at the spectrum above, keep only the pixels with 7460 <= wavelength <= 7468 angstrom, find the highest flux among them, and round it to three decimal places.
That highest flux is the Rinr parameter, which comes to 5.041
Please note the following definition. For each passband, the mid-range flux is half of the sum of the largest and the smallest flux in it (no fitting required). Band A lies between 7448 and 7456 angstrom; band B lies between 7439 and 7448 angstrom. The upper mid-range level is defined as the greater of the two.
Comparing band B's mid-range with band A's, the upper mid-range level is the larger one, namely 4.63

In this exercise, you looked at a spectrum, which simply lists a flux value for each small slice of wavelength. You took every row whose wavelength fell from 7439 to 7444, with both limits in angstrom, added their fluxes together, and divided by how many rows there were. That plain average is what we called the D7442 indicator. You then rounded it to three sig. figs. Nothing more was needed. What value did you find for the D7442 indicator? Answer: 4.41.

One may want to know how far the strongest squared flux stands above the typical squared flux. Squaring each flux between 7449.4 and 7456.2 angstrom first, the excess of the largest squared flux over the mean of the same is 3.67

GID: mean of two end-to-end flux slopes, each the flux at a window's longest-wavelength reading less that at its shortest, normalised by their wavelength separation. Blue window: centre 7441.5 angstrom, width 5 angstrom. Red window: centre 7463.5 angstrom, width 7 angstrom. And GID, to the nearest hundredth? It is -0.06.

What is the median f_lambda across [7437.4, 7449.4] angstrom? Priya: 4.42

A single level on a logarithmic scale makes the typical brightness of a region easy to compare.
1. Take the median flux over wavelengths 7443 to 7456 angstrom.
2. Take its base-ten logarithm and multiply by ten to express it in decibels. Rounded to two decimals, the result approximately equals 6.52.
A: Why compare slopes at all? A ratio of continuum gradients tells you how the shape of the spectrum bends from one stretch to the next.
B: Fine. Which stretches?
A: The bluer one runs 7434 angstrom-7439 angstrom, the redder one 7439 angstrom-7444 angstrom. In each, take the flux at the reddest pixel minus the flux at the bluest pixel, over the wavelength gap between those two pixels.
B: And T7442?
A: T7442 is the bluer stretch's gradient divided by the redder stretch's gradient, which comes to 1.3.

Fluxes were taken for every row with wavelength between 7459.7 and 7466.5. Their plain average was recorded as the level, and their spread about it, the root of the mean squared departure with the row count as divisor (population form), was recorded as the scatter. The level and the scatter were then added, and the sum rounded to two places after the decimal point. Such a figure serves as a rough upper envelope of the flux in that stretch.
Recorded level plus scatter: 4.79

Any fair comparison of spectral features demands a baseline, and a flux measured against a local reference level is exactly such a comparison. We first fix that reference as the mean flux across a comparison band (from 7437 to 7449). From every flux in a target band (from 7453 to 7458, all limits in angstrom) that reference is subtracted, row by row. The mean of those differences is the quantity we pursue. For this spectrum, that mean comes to -0.20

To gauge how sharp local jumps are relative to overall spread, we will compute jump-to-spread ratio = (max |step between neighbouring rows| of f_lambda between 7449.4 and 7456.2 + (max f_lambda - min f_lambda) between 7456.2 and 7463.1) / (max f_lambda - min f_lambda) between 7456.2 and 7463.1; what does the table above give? 1.8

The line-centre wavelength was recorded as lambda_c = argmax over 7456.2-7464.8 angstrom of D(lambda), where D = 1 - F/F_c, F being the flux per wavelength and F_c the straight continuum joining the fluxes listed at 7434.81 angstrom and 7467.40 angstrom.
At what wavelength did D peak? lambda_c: 7462.25 angstrom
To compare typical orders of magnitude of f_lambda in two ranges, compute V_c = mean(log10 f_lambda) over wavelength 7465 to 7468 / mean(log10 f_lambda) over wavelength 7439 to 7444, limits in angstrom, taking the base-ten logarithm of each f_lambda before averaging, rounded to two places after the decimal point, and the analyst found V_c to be 0.99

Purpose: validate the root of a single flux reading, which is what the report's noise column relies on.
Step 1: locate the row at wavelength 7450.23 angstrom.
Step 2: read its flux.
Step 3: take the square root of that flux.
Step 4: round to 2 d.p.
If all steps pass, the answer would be 2.12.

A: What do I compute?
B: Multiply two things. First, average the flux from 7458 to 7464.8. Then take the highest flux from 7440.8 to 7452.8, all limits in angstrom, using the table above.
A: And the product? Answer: 22.1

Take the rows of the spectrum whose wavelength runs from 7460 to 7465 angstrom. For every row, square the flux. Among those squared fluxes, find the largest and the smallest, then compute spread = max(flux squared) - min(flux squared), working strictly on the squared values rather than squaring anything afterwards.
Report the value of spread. 10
